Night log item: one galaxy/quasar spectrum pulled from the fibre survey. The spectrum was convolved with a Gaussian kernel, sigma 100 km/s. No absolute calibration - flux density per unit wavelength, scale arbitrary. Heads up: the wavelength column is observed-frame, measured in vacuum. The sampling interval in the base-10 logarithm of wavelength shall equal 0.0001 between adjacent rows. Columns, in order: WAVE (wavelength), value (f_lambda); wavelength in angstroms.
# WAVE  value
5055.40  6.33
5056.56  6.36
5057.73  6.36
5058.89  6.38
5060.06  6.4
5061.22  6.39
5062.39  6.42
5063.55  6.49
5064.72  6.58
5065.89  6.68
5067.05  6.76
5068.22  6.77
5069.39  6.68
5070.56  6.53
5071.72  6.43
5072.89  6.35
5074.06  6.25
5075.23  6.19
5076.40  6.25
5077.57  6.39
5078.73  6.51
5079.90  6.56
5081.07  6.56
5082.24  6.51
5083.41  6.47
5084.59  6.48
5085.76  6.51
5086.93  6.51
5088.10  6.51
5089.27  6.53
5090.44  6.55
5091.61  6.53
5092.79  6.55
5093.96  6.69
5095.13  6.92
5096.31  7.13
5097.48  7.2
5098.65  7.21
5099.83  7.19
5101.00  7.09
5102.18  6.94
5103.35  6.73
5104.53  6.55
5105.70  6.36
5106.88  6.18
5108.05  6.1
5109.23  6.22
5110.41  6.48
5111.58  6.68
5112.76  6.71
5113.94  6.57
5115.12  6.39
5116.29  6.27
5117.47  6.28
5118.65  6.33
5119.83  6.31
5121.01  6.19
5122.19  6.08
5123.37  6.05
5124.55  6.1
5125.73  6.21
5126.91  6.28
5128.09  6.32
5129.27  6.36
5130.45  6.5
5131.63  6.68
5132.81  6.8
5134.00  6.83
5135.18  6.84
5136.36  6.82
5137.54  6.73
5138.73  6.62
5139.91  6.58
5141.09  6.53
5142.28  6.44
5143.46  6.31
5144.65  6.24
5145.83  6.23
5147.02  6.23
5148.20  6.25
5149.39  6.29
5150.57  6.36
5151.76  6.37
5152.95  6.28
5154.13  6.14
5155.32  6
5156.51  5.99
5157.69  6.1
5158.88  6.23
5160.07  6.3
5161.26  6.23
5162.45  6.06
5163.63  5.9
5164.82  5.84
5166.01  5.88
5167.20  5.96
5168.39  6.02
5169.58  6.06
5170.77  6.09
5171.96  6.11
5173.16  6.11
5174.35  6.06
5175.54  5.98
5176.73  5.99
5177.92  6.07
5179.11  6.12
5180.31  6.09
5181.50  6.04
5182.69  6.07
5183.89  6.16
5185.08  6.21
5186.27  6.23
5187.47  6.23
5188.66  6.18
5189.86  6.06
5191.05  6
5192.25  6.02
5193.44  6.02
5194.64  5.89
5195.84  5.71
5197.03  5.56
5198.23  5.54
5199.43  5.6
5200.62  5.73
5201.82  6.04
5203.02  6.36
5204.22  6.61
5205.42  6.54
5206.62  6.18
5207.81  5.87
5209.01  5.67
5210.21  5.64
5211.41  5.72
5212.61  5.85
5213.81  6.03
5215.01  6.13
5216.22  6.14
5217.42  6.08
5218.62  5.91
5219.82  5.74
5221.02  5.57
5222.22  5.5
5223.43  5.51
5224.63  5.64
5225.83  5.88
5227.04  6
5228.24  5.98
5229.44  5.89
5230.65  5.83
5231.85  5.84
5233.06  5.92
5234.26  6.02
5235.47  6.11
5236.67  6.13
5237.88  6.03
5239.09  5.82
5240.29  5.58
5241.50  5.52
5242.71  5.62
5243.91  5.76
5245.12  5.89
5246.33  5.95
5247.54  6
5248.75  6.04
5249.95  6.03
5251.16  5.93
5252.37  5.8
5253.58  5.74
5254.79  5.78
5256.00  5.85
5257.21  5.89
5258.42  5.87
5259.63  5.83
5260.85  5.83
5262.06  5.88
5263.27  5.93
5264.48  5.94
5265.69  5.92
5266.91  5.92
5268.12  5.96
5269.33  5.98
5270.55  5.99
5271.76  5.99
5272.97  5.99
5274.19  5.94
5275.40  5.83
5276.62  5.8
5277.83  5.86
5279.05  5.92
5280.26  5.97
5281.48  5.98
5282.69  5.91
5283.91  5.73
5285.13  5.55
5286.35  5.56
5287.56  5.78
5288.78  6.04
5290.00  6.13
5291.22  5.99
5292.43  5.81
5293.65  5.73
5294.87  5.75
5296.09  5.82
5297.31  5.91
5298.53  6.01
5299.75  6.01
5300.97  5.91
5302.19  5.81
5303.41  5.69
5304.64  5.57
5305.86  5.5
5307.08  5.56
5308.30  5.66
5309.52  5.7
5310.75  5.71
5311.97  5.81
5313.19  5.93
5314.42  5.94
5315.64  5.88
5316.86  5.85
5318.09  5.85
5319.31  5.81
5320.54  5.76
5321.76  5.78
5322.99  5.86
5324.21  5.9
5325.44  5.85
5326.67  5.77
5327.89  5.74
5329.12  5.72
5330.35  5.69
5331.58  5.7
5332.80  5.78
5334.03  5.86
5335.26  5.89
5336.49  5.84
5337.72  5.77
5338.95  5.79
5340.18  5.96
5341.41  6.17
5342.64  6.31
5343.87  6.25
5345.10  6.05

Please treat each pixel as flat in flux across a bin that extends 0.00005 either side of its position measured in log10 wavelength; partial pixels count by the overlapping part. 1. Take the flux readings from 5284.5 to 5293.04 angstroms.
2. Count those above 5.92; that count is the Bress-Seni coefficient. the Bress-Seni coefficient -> 3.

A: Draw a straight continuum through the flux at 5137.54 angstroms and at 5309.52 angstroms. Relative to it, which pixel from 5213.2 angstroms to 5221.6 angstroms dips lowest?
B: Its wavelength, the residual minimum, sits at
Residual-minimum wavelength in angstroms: 5221.02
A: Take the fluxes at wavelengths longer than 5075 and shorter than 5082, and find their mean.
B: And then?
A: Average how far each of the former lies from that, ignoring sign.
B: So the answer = 0.13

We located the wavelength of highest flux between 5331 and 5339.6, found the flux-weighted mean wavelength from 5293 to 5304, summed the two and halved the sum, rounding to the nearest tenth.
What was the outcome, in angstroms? 5316.9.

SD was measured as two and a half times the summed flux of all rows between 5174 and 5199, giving 316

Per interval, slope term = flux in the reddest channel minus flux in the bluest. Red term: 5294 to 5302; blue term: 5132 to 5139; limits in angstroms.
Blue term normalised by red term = -1.1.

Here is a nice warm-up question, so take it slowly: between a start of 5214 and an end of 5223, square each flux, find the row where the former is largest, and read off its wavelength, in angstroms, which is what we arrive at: 5216.22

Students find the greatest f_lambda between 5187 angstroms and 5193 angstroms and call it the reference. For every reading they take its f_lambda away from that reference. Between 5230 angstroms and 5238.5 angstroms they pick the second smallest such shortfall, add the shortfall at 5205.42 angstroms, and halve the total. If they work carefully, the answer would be -0.1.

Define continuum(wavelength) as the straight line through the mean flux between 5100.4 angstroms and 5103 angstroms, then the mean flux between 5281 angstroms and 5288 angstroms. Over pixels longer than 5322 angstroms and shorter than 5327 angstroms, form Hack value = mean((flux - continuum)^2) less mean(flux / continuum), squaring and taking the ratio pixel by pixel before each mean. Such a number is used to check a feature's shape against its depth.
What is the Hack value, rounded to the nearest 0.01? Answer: -0.93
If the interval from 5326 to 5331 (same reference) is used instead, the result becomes -0.97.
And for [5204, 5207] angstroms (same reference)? -0.97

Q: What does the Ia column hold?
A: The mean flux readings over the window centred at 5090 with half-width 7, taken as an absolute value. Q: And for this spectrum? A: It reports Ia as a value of 6.6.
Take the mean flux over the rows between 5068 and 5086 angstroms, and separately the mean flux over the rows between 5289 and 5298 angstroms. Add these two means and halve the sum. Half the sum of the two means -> 6.171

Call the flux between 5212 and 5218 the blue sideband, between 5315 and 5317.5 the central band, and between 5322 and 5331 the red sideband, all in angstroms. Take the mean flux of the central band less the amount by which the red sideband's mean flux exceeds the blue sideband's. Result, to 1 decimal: 6.1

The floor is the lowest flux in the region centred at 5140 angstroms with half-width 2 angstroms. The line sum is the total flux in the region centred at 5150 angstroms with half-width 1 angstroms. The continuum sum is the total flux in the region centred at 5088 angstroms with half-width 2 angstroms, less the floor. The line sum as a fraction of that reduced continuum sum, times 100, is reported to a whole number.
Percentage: 97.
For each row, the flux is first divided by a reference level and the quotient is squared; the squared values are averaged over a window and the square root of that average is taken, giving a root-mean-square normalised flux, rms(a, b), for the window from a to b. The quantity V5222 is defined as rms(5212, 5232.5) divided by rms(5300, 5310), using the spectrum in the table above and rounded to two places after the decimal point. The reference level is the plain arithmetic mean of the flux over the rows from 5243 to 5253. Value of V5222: 1.03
